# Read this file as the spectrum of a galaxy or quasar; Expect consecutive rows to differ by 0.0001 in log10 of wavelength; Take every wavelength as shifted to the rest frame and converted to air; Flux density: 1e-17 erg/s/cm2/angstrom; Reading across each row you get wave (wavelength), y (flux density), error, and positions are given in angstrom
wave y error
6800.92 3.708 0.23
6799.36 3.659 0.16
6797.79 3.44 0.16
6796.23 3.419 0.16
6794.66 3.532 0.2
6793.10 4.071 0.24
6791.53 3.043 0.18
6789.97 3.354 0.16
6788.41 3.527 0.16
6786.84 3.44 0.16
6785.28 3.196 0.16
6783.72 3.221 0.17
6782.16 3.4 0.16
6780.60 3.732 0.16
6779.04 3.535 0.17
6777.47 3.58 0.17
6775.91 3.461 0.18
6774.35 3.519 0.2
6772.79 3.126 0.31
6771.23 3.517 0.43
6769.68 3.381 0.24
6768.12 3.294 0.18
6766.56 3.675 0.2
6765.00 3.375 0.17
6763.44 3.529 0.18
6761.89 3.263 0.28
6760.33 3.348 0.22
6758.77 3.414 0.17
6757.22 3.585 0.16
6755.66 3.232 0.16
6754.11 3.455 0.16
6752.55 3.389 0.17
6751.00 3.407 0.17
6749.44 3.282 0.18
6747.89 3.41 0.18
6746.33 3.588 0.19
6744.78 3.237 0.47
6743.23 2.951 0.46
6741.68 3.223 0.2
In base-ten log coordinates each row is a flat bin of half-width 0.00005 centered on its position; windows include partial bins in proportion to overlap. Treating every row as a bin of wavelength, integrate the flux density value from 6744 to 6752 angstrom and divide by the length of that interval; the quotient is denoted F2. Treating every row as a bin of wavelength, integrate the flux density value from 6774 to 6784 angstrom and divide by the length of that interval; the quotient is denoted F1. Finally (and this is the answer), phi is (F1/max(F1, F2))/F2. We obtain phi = 0.295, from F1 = 3.50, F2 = 3.39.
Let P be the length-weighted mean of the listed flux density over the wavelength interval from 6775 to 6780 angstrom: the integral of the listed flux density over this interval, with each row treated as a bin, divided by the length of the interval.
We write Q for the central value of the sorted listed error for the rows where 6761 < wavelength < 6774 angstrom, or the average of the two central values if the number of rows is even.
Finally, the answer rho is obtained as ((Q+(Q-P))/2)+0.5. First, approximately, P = 3.53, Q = 0.220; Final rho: -1.04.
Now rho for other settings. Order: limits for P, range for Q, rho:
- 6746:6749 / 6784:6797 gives -1.07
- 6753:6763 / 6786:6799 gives -1.03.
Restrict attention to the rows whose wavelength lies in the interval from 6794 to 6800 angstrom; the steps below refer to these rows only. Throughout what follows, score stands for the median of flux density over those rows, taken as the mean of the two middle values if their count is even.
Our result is 3.49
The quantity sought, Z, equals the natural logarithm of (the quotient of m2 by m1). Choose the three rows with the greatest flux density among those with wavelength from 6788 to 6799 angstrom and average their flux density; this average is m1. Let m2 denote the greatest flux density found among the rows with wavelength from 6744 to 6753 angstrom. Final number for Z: -0.03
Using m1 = 3.71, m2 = 3.588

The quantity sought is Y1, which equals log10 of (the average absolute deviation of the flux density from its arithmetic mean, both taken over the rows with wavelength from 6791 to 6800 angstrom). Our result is -0.64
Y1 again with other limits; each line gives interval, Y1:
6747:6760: -1.14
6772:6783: -0.89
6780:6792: -0.79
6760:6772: -0.95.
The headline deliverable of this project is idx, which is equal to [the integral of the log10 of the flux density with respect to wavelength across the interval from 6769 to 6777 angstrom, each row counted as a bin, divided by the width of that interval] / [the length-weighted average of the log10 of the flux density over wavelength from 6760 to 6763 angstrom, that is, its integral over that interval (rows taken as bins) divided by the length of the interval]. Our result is 1.02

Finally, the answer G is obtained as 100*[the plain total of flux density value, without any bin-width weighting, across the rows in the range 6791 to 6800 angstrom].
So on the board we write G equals 2116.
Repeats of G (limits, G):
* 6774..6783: 2123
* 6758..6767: 2060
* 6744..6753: 2031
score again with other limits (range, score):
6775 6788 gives 3.45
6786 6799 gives 3.44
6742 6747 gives 3.24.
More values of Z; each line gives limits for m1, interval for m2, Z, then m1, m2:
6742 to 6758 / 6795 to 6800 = 0.03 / 3.54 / 3.659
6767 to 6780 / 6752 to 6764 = 0.01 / 3.54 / 3.585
